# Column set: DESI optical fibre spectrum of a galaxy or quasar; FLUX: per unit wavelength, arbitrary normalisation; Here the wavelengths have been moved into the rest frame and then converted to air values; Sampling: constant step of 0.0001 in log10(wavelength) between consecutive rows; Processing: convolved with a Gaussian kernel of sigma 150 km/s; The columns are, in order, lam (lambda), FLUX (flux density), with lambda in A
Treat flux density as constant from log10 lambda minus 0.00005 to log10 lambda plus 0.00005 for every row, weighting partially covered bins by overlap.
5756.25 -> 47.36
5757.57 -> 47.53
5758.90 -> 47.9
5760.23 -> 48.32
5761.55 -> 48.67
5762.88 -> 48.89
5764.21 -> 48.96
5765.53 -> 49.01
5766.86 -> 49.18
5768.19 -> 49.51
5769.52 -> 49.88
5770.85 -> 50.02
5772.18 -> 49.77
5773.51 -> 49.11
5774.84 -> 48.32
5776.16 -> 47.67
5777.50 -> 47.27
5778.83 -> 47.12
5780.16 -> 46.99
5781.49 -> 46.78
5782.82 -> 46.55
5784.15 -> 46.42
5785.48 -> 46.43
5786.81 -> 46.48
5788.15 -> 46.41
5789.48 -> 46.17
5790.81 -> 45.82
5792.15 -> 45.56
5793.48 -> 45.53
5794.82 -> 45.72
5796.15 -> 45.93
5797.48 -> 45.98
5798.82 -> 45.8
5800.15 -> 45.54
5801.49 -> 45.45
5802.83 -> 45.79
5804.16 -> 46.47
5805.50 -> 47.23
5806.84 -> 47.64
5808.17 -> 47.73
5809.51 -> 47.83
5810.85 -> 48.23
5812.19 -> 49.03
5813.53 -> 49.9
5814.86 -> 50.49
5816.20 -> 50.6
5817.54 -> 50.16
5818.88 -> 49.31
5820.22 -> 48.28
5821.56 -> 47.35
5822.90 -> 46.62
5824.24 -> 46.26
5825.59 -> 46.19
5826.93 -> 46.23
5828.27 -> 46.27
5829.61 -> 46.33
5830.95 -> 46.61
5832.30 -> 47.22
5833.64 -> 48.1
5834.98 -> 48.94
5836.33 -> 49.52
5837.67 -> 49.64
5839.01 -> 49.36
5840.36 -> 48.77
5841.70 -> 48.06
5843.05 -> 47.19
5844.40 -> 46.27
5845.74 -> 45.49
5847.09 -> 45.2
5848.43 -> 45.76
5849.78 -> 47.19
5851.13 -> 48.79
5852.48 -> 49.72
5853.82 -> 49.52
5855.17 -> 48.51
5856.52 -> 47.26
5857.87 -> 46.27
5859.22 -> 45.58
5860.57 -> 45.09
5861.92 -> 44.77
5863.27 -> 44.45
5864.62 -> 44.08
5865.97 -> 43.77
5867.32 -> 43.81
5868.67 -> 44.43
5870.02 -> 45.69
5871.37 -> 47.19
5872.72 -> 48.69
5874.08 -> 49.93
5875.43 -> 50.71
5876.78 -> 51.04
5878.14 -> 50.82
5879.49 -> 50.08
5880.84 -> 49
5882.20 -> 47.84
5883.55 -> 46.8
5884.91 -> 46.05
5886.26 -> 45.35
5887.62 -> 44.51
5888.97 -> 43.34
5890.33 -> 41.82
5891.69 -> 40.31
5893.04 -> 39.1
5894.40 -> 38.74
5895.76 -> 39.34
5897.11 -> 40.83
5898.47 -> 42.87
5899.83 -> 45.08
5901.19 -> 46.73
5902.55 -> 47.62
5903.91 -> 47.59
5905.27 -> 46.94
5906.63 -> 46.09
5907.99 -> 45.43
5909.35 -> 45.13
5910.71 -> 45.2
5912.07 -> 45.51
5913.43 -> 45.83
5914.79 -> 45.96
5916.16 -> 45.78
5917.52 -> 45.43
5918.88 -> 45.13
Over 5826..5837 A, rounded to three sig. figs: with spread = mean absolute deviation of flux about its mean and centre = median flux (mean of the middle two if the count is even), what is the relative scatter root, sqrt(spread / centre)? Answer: 0.152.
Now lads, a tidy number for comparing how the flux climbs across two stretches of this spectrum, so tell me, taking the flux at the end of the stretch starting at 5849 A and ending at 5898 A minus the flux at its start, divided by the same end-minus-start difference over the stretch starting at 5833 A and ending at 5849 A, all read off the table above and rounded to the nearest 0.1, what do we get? 2.7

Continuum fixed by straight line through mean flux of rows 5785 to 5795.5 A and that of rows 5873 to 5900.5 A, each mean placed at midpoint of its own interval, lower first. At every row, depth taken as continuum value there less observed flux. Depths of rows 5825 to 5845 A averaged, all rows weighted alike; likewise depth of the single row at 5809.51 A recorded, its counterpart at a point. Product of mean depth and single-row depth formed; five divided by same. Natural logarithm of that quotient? 0.2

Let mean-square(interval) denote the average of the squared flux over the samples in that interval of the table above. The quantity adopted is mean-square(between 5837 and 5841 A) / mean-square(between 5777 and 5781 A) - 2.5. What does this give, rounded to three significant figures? -1.41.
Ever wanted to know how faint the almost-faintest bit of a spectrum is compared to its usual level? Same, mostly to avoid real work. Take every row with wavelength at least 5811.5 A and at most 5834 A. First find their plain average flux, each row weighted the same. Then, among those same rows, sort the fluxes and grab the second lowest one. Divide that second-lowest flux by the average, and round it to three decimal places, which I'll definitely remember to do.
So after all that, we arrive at 0.964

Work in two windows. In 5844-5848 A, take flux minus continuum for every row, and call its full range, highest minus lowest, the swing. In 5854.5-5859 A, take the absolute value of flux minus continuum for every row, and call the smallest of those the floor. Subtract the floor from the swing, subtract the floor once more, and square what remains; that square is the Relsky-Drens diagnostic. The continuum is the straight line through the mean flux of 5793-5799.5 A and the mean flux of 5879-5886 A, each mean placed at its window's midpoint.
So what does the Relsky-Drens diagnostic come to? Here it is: 1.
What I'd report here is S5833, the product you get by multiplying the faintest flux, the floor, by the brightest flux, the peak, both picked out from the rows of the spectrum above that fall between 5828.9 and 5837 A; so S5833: 2294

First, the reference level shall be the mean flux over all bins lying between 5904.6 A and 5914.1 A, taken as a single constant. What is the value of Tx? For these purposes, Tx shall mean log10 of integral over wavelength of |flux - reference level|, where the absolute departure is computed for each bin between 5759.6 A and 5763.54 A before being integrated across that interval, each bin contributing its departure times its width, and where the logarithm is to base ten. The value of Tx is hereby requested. 1.1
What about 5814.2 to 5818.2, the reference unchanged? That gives 1.3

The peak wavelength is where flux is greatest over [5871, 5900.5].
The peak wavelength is 5876.78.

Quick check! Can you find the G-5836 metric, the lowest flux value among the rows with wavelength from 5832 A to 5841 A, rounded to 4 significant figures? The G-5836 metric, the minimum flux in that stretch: 47.22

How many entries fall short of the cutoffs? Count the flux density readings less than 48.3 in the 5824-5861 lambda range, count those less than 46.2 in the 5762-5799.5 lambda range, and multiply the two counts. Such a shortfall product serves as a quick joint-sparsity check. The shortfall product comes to 152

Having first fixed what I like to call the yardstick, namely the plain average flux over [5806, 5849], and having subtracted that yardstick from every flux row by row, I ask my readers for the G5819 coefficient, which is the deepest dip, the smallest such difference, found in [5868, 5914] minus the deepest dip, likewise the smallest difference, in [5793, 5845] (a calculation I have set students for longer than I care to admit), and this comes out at -7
